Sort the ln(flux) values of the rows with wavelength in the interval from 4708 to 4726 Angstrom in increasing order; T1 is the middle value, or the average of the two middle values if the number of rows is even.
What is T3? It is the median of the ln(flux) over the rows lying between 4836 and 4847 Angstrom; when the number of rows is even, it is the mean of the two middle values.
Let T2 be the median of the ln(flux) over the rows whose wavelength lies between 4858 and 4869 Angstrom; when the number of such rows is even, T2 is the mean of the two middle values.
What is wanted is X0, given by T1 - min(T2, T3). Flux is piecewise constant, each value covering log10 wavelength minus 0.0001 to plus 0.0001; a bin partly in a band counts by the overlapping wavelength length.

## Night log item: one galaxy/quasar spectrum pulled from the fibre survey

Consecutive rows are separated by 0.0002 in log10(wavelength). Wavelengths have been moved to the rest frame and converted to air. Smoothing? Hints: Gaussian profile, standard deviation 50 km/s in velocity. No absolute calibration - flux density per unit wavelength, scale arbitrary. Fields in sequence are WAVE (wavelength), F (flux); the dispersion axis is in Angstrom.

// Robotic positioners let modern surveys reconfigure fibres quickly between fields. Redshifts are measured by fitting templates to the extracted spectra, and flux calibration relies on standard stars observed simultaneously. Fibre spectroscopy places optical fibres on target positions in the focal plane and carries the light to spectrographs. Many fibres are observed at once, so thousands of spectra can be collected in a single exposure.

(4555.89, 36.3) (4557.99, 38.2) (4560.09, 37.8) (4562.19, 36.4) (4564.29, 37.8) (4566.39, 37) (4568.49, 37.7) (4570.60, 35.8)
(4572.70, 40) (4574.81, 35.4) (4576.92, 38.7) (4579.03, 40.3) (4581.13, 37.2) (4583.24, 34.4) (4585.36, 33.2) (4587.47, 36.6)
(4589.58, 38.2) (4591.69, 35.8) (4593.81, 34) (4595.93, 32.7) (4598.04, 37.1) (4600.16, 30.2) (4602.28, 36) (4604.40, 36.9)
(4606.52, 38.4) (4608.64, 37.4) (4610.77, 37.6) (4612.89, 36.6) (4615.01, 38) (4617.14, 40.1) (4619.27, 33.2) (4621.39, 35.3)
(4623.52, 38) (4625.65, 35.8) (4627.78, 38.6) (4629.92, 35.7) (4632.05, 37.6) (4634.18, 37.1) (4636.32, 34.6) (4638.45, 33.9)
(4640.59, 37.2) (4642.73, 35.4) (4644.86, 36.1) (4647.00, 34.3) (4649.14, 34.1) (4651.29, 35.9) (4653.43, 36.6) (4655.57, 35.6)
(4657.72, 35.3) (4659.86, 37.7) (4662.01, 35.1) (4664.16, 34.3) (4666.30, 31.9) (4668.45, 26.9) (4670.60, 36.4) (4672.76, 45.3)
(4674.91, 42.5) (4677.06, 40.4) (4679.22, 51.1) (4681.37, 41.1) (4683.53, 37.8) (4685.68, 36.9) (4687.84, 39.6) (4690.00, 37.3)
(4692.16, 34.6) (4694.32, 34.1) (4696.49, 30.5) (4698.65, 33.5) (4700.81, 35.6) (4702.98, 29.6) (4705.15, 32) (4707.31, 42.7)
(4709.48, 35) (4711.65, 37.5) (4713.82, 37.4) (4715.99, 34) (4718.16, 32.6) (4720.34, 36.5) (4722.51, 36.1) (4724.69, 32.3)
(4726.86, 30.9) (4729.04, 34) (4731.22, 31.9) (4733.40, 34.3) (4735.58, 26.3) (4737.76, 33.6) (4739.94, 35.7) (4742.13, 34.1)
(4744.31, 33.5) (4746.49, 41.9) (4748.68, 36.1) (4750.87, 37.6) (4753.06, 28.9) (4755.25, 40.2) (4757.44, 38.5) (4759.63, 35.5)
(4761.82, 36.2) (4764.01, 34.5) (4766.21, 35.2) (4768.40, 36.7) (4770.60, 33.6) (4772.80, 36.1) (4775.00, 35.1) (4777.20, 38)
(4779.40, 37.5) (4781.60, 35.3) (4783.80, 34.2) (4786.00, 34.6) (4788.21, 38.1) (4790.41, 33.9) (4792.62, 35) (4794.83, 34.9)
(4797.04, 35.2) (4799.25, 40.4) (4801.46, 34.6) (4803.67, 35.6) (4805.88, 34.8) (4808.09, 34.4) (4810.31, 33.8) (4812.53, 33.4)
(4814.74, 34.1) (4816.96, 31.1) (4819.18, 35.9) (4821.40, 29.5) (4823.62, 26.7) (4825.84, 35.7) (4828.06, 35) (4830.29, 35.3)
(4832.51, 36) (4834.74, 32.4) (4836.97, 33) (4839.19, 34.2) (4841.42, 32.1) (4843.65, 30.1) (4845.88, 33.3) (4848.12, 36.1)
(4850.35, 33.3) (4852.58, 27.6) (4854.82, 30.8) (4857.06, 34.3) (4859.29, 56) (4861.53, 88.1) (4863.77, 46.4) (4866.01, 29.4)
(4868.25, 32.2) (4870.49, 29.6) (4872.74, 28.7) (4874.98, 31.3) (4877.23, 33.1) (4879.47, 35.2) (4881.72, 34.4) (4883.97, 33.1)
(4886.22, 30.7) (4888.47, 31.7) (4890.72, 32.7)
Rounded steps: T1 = 3.57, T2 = 3.84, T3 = 3.50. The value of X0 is 0.074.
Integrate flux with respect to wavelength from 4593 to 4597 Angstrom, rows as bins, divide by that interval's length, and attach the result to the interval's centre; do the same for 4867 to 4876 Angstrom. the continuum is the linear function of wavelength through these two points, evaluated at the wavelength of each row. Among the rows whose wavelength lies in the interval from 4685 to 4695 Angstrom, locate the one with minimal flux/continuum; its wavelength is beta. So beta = 4694.32 Angstrom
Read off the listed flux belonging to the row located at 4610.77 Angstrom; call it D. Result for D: 37.6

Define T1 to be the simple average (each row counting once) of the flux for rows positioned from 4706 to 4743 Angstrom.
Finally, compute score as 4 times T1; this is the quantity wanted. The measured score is 138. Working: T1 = 34.4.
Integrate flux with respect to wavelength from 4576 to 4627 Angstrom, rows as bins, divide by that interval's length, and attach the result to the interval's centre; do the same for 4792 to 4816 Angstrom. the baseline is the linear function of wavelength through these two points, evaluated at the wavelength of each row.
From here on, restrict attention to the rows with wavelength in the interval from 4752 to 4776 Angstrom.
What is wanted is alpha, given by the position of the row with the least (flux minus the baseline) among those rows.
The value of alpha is 4753.06 Angstrom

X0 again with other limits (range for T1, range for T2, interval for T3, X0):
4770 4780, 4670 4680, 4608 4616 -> -0.038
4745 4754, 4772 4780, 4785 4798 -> 0.053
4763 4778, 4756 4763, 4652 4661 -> -0.025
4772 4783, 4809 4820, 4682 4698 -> 0.066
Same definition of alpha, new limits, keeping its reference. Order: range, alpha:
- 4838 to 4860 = 4852.58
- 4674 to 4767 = 4735.58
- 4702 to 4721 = 4702.98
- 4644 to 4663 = 4649.14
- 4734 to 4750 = 4735.58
